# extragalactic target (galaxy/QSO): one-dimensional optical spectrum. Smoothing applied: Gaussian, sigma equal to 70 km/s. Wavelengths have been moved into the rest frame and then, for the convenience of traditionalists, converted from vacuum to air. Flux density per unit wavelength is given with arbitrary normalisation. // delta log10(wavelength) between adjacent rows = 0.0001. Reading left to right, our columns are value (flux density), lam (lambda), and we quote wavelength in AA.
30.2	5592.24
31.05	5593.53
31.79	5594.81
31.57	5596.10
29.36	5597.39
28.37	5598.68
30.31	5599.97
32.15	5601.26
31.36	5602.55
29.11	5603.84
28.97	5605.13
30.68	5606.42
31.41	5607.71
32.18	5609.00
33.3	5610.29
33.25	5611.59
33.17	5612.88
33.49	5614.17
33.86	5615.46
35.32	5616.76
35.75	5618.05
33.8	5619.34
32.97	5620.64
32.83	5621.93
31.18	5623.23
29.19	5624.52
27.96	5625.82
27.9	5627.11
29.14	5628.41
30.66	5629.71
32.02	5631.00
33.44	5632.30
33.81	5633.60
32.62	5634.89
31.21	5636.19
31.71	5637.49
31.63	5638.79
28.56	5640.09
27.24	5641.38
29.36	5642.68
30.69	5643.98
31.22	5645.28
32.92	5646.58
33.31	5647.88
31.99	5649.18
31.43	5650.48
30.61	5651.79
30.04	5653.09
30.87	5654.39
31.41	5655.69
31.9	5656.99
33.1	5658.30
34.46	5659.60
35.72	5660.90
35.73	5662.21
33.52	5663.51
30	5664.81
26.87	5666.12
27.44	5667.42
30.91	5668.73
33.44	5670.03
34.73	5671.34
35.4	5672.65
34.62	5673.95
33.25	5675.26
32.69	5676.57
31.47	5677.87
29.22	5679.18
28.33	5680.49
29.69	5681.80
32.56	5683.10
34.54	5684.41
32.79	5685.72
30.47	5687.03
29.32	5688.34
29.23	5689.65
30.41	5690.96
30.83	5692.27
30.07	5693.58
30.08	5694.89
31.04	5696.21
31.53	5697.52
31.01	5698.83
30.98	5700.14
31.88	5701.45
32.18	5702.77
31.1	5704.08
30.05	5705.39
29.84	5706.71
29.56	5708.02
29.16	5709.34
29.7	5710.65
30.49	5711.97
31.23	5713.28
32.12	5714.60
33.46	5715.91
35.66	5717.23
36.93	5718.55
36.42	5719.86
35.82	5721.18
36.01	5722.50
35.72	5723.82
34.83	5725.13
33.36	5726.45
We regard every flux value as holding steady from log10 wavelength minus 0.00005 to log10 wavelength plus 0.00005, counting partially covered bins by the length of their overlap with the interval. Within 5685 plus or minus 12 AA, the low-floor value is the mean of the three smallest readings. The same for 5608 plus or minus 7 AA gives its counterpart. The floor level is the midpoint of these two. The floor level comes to 29.3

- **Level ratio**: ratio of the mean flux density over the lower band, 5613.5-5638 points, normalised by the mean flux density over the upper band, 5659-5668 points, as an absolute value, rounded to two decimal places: 1.00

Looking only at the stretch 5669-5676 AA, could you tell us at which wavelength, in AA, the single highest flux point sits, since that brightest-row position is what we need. 5672.65 AA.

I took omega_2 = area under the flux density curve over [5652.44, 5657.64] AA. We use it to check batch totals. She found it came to 162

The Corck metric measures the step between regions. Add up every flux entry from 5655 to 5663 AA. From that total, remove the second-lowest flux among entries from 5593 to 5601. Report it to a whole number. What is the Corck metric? 173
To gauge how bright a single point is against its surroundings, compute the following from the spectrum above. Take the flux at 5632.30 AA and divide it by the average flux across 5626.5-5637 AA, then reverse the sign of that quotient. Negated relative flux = -1.07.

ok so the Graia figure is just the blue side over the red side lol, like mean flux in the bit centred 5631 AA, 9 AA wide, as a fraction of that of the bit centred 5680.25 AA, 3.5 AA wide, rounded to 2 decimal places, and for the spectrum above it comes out 1.08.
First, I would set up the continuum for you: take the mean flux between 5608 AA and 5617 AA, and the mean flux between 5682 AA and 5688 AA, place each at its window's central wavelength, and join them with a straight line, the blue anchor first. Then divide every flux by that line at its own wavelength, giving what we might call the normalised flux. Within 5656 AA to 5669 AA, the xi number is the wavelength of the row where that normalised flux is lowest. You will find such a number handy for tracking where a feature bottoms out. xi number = 5666.12 AA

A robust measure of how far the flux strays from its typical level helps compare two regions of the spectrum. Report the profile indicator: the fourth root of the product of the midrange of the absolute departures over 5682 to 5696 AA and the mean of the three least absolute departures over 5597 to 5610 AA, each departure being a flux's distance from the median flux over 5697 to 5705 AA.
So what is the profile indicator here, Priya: 0.83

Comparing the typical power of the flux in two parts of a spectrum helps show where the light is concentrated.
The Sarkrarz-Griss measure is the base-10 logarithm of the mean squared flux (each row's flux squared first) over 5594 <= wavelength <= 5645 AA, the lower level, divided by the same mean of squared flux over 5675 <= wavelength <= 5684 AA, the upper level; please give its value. 0.010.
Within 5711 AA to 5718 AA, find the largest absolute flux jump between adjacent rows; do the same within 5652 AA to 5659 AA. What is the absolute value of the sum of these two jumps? 3.4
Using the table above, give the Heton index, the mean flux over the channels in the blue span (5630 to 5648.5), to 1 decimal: 31.4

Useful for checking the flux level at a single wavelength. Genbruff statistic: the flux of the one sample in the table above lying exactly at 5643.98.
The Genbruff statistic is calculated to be 30.69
